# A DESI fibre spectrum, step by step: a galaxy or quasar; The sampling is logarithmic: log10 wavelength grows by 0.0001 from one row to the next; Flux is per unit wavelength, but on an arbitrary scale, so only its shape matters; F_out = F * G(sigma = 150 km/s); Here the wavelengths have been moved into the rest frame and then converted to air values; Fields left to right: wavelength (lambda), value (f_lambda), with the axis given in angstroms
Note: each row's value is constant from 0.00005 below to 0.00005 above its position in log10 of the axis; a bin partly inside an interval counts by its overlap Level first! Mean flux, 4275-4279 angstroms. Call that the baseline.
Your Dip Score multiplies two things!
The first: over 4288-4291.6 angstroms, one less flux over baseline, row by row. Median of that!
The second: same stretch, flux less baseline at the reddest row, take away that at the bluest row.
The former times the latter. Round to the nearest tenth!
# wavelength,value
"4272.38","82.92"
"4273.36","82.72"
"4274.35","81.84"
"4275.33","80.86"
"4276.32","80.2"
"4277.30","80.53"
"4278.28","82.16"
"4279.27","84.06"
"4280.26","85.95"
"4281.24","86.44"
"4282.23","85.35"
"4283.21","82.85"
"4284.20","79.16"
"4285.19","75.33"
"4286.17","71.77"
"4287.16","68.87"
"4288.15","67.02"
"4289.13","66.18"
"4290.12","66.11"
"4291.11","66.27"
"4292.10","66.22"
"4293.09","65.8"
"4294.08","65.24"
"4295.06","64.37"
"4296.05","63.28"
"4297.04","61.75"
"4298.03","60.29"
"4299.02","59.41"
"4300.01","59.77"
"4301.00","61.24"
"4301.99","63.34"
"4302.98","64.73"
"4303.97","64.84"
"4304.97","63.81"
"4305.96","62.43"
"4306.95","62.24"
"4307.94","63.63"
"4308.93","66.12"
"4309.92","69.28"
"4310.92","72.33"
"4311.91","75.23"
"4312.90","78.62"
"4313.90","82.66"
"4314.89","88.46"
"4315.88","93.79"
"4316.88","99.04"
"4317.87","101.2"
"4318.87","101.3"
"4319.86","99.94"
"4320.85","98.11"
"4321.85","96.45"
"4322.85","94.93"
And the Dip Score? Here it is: -0.1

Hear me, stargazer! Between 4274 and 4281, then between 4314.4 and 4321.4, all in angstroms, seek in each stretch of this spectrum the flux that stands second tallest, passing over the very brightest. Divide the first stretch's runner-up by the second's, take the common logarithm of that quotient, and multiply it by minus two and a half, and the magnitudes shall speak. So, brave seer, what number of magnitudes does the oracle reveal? 0.20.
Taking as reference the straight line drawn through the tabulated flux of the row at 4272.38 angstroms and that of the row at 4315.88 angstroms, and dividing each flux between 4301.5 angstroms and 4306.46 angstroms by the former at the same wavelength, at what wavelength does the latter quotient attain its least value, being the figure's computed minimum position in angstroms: 4305.96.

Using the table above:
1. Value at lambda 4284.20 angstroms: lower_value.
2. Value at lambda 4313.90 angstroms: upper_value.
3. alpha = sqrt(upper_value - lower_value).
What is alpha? 1.9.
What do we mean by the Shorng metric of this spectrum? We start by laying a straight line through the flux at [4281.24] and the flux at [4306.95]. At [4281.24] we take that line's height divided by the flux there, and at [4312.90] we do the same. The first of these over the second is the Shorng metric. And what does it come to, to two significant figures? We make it 1.4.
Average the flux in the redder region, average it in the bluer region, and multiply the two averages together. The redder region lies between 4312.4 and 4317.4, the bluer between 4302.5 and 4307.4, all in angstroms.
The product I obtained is 5630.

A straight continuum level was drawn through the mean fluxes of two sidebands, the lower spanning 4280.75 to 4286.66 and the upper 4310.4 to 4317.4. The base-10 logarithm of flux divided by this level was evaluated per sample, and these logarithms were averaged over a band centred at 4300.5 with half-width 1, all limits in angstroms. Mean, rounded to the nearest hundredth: -0.13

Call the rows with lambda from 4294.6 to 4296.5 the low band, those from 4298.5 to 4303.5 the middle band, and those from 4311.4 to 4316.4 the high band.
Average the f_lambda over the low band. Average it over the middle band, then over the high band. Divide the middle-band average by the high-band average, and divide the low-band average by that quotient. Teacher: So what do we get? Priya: 87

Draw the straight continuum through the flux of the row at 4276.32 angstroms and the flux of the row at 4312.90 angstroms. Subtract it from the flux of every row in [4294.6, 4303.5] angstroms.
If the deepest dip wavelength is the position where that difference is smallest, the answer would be 4299.02 angstroms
